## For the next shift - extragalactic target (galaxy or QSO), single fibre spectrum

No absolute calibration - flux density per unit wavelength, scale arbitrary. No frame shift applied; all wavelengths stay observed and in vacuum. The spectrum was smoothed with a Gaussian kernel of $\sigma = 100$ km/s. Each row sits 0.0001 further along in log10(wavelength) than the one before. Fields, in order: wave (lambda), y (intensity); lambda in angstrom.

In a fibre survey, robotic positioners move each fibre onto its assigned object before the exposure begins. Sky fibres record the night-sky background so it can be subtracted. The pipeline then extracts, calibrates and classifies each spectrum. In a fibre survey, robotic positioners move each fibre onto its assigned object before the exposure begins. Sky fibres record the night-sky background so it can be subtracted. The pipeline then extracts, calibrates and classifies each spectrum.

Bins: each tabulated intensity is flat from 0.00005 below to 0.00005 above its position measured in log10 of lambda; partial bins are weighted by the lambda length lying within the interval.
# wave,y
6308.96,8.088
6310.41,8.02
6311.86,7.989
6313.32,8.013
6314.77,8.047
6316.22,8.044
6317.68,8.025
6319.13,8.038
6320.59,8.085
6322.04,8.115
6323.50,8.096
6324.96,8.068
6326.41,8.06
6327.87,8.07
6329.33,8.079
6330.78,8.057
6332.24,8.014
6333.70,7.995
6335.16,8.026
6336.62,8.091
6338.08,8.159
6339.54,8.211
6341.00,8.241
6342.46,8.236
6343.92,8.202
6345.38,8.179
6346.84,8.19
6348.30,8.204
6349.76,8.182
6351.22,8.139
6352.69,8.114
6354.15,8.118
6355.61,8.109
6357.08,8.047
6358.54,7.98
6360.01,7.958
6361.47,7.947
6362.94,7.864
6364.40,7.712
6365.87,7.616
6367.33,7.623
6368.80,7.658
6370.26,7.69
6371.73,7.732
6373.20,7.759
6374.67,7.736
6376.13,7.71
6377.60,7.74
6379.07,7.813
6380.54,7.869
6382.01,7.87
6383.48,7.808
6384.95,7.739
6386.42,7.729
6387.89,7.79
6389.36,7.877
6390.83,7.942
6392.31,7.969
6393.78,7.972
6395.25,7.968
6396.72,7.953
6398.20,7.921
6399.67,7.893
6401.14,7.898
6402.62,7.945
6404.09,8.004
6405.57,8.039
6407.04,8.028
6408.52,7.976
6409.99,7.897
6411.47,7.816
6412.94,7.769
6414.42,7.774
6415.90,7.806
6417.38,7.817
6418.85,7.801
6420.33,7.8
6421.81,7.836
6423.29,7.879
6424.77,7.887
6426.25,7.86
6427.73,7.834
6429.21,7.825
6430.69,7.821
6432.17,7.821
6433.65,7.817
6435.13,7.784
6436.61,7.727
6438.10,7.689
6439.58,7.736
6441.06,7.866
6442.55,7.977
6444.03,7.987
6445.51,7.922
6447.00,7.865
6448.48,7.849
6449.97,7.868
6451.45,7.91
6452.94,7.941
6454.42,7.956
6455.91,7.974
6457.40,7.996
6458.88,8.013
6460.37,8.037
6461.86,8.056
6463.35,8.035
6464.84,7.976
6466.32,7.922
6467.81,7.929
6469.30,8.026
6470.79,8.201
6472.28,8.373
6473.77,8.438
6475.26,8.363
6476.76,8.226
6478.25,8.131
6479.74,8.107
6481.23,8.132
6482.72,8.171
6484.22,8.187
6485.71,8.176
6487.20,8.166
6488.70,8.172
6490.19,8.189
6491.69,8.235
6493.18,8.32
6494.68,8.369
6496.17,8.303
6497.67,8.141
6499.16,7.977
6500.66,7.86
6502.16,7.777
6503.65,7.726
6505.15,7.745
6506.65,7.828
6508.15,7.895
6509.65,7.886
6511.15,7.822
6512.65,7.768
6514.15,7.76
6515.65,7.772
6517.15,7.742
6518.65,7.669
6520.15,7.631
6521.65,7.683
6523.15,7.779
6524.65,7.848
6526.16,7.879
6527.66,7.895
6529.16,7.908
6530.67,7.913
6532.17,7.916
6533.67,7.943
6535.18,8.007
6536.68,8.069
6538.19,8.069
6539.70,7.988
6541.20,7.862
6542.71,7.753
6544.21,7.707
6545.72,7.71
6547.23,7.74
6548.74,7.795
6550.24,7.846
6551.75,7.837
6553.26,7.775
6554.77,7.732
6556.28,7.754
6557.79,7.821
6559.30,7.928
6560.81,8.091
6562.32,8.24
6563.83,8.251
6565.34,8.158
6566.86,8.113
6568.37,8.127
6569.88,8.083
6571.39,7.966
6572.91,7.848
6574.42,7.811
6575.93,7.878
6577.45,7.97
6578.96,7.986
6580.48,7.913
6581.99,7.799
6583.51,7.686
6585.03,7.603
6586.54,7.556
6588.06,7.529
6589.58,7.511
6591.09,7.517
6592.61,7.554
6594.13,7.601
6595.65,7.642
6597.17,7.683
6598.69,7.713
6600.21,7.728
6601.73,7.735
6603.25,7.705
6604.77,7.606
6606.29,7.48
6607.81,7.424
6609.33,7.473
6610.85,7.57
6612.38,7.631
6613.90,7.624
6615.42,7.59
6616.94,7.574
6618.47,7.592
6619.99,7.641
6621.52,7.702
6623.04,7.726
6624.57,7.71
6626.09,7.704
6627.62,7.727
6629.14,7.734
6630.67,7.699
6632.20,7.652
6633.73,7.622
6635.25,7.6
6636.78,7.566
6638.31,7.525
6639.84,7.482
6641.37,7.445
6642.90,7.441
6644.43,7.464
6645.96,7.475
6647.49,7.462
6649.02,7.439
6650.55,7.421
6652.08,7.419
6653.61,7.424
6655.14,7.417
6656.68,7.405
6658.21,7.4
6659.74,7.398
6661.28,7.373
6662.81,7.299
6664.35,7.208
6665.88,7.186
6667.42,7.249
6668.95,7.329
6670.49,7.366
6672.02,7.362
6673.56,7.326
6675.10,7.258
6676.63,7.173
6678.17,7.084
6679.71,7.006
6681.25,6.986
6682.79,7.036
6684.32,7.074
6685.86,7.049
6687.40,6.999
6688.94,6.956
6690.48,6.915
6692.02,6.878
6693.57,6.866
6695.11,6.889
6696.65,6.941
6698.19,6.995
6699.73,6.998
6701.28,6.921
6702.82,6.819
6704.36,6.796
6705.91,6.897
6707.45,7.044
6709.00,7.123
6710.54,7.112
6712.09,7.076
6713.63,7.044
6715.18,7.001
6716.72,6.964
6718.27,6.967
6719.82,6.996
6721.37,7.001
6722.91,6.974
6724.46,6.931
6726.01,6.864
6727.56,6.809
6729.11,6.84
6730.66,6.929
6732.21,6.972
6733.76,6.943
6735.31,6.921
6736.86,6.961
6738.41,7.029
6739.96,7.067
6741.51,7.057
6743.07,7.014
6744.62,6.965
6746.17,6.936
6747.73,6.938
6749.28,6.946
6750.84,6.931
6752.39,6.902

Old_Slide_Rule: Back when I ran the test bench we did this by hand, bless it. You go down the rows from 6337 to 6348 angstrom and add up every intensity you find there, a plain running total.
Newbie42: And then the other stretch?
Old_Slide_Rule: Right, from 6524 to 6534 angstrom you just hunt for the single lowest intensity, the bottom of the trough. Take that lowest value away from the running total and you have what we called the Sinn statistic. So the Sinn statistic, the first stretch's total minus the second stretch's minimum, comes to 49.6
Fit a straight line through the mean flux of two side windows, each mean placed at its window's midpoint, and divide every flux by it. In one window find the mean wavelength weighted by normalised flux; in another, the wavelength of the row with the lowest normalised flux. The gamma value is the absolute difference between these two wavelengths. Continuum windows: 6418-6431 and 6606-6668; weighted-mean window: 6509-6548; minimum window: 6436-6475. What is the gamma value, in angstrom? 90.4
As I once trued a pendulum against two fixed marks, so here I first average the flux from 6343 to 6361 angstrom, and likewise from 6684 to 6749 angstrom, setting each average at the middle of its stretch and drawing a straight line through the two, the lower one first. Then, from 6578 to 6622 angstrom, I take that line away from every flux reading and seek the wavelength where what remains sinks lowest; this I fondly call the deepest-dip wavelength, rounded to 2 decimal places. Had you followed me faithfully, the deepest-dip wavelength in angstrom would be 6607.81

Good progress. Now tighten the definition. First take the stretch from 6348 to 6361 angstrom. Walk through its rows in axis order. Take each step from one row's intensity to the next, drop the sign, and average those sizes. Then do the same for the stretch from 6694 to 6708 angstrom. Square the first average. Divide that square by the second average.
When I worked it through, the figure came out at 0.014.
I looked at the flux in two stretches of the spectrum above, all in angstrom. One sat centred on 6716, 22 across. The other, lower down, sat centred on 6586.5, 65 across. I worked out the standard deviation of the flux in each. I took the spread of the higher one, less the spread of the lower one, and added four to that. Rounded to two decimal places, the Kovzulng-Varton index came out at 3.85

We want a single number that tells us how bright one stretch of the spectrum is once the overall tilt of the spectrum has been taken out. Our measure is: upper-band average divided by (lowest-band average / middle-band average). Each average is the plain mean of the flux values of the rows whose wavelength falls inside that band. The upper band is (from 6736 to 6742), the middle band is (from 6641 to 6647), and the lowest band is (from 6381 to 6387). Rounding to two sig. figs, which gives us 6.7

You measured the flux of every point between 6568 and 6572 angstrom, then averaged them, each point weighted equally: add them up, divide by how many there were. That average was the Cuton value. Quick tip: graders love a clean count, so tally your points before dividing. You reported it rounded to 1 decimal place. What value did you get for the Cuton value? 8.1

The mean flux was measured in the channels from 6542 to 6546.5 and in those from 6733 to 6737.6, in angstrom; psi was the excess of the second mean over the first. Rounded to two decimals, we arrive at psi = -0.78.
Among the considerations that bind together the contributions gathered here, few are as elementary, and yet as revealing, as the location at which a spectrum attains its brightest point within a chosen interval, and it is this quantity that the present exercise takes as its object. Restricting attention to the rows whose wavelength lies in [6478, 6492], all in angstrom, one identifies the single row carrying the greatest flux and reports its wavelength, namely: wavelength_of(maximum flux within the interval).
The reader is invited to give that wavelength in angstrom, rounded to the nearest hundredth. 6491.69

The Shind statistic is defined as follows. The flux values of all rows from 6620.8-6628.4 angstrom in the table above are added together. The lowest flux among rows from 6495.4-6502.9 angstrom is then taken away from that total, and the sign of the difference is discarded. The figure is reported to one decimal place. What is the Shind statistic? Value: 30.8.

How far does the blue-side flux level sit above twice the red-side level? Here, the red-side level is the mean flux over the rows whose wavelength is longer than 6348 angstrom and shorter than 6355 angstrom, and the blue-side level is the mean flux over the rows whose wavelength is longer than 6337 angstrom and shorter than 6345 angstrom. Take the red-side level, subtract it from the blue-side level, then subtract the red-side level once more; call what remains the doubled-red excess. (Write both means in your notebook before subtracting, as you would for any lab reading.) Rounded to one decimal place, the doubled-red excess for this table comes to -8.1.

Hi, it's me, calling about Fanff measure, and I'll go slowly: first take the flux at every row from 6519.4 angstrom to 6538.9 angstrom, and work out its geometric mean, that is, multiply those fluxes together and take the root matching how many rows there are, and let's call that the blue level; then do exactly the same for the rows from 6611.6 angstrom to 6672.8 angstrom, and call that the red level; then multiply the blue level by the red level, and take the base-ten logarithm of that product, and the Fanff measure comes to 1.77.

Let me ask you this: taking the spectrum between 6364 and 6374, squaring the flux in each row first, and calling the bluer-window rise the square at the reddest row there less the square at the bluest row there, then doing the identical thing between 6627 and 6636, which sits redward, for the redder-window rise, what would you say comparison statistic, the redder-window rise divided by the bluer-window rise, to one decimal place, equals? -2.7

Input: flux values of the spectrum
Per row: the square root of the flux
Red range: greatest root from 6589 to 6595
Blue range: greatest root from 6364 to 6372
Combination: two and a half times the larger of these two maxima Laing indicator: 6.95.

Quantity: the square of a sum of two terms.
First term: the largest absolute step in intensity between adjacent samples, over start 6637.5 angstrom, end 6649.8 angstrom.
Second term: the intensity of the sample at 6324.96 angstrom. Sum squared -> 66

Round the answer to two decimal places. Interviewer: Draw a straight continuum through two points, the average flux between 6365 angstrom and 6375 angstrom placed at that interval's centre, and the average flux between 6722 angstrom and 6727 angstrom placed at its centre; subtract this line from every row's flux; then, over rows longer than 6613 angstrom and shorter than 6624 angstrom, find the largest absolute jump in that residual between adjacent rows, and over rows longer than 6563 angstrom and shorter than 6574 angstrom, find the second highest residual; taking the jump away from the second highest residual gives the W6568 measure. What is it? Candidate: 0.83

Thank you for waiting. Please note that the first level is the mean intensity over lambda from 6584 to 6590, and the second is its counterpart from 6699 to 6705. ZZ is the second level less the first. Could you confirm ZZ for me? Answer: -0.7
